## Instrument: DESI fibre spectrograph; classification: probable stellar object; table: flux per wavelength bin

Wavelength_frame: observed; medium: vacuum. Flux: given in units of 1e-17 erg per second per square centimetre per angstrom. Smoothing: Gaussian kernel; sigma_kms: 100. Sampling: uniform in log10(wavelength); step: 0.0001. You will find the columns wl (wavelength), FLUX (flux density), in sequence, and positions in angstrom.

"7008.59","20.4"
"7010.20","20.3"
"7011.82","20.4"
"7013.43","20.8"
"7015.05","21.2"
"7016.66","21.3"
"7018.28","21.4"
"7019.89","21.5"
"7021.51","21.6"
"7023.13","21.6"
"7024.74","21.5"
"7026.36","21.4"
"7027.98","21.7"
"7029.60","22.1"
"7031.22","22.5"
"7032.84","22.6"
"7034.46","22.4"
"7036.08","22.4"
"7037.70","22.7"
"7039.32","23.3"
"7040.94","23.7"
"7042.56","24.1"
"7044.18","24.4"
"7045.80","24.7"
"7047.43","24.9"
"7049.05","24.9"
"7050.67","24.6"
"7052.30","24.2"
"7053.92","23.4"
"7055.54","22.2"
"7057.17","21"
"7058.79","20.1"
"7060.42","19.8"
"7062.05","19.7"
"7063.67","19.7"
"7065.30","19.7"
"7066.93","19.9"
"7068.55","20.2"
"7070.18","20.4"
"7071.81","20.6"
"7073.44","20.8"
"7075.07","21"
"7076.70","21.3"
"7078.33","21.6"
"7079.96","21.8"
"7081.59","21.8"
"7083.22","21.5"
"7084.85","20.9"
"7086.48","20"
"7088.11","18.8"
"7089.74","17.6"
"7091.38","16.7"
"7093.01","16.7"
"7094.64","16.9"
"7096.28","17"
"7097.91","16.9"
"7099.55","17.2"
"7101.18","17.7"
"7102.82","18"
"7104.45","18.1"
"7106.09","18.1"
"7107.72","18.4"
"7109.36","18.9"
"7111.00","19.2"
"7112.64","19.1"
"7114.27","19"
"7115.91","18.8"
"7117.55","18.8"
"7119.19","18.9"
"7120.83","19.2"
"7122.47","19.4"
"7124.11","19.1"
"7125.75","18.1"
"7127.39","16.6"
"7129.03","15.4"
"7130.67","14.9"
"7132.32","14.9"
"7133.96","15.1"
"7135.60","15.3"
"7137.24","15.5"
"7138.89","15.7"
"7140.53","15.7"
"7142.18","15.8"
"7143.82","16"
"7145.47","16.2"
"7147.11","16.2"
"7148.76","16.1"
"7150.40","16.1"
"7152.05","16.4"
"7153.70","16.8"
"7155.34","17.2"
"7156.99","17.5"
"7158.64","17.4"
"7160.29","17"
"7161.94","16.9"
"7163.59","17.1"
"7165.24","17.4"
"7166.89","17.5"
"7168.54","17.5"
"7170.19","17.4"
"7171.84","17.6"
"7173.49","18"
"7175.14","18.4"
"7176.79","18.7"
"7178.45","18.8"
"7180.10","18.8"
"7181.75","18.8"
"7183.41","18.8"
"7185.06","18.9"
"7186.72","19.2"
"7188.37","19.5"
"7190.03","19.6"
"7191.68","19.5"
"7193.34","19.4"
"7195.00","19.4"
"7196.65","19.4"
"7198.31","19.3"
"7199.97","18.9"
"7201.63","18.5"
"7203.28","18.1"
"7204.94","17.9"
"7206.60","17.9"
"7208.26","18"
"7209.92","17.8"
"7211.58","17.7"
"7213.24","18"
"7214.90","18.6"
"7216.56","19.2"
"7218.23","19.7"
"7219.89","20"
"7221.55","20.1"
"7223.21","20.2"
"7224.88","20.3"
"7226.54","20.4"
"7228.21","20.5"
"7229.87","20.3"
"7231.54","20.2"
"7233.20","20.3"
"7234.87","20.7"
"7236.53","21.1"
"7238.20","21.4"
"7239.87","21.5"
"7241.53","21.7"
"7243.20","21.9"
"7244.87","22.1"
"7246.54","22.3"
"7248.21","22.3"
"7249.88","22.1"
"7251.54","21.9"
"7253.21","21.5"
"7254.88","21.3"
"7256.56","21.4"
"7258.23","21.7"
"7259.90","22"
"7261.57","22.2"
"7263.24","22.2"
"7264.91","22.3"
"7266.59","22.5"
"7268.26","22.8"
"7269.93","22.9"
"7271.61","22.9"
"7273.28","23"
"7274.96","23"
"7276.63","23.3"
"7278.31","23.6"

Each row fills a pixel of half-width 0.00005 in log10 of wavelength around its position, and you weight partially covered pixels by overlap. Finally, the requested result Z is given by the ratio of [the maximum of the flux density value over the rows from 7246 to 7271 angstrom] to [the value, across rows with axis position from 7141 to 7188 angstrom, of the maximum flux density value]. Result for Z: 1.19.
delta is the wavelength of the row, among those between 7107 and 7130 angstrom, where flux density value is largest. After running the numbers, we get 7122.47 angstrom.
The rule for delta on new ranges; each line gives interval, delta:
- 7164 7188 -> 7186.72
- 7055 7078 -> 7055.54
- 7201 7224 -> 7223.21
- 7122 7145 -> 7122.47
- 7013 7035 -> 7032.84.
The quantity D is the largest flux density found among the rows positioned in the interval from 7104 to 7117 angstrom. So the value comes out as 19.2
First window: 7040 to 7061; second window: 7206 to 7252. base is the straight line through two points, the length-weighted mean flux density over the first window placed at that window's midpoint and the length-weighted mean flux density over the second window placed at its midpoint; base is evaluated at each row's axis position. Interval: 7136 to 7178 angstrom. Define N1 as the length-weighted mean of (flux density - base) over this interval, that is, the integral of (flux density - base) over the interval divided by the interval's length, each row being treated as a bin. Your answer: -4.6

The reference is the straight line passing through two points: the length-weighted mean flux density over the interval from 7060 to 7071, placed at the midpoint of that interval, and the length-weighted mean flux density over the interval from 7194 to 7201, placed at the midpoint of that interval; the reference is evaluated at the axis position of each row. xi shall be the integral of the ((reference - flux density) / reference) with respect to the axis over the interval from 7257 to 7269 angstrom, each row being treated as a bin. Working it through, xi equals -2.1 angstrom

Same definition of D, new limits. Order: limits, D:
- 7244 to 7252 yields 22.3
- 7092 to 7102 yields 17.7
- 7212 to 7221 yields 20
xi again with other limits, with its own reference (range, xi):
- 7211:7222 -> 0.0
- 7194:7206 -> 0.3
